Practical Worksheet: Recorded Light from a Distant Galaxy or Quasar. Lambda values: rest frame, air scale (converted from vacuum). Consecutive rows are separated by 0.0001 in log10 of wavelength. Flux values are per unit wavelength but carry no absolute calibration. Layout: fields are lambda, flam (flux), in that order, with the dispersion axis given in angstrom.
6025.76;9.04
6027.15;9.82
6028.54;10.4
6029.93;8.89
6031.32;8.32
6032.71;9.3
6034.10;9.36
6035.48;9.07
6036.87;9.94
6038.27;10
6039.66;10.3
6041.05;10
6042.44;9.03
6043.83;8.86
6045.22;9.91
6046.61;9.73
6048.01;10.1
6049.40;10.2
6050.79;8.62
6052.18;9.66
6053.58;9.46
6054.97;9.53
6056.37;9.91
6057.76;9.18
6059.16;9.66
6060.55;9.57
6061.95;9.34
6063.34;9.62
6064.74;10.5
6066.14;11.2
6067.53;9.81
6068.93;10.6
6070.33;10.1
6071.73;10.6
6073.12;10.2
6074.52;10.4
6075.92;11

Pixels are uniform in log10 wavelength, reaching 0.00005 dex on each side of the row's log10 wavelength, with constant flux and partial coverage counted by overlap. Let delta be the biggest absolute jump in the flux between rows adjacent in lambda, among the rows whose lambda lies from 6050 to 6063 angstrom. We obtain 1.04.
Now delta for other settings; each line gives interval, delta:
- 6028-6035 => 1.51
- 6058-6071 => 1.39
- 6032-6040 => 0.87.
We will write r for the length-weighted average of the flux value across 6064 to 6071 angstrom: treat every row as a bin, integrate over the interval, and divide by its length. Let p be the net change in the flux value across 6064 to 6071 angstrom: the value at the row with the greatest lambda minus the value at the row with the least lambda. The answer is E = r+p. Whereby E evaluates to 10.0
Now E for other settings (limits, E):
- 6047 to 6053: 9.2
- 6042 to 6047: 10.1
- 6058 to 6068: 10.1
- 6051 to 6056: 9.3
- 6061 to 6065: 10.9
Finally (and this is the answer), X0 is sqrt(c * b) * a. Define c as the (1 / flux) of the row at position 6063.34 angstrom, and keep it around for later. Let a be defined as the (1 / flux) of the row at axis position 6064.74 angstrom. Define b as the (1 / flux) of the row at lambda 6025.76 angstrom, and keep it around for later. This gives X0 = 0.0102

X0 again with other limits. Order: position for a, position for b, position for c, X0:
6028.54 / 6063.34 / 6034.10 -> 0.0101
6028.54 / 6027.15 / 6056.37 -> 0.0097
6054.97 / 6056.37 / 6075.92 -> 0.0101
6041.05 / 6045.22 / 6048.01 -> 0.0100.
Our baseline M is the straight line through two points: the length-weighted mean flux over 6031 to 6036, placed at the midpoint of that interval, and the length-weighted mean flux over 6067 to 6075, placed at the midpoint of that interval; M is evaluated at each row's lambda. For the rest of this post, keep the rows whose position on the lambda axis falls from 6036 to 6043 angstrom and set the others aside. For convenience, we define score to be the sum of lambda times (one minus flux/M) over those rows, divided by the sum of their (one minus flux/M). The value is 6038.6 angstrom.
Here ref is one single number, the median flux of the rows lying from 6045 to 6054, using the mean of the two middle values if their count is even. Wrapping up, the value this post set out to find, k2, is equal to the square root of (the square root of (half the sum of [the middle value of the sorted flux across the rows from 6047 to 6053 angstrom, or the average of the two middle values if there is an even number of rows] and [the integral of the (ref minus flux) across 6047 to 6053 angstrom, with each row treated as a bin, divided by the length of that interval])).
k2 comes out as 1.49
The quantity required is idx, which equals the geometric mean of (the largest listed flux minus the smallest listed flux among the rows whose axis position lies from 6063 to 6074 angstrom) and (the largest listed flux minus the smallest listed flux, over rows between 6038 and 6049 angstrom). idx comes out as 1.51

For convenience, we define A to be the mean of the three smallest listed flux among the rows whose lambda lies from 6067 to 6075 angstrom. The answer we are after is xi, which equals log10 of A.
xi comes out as 1.00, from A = 10.0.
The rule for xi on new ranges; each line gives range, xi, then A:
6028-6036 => 0.94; 8.8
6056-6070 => 0.97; 9.4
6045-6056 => 0.96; 9.2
